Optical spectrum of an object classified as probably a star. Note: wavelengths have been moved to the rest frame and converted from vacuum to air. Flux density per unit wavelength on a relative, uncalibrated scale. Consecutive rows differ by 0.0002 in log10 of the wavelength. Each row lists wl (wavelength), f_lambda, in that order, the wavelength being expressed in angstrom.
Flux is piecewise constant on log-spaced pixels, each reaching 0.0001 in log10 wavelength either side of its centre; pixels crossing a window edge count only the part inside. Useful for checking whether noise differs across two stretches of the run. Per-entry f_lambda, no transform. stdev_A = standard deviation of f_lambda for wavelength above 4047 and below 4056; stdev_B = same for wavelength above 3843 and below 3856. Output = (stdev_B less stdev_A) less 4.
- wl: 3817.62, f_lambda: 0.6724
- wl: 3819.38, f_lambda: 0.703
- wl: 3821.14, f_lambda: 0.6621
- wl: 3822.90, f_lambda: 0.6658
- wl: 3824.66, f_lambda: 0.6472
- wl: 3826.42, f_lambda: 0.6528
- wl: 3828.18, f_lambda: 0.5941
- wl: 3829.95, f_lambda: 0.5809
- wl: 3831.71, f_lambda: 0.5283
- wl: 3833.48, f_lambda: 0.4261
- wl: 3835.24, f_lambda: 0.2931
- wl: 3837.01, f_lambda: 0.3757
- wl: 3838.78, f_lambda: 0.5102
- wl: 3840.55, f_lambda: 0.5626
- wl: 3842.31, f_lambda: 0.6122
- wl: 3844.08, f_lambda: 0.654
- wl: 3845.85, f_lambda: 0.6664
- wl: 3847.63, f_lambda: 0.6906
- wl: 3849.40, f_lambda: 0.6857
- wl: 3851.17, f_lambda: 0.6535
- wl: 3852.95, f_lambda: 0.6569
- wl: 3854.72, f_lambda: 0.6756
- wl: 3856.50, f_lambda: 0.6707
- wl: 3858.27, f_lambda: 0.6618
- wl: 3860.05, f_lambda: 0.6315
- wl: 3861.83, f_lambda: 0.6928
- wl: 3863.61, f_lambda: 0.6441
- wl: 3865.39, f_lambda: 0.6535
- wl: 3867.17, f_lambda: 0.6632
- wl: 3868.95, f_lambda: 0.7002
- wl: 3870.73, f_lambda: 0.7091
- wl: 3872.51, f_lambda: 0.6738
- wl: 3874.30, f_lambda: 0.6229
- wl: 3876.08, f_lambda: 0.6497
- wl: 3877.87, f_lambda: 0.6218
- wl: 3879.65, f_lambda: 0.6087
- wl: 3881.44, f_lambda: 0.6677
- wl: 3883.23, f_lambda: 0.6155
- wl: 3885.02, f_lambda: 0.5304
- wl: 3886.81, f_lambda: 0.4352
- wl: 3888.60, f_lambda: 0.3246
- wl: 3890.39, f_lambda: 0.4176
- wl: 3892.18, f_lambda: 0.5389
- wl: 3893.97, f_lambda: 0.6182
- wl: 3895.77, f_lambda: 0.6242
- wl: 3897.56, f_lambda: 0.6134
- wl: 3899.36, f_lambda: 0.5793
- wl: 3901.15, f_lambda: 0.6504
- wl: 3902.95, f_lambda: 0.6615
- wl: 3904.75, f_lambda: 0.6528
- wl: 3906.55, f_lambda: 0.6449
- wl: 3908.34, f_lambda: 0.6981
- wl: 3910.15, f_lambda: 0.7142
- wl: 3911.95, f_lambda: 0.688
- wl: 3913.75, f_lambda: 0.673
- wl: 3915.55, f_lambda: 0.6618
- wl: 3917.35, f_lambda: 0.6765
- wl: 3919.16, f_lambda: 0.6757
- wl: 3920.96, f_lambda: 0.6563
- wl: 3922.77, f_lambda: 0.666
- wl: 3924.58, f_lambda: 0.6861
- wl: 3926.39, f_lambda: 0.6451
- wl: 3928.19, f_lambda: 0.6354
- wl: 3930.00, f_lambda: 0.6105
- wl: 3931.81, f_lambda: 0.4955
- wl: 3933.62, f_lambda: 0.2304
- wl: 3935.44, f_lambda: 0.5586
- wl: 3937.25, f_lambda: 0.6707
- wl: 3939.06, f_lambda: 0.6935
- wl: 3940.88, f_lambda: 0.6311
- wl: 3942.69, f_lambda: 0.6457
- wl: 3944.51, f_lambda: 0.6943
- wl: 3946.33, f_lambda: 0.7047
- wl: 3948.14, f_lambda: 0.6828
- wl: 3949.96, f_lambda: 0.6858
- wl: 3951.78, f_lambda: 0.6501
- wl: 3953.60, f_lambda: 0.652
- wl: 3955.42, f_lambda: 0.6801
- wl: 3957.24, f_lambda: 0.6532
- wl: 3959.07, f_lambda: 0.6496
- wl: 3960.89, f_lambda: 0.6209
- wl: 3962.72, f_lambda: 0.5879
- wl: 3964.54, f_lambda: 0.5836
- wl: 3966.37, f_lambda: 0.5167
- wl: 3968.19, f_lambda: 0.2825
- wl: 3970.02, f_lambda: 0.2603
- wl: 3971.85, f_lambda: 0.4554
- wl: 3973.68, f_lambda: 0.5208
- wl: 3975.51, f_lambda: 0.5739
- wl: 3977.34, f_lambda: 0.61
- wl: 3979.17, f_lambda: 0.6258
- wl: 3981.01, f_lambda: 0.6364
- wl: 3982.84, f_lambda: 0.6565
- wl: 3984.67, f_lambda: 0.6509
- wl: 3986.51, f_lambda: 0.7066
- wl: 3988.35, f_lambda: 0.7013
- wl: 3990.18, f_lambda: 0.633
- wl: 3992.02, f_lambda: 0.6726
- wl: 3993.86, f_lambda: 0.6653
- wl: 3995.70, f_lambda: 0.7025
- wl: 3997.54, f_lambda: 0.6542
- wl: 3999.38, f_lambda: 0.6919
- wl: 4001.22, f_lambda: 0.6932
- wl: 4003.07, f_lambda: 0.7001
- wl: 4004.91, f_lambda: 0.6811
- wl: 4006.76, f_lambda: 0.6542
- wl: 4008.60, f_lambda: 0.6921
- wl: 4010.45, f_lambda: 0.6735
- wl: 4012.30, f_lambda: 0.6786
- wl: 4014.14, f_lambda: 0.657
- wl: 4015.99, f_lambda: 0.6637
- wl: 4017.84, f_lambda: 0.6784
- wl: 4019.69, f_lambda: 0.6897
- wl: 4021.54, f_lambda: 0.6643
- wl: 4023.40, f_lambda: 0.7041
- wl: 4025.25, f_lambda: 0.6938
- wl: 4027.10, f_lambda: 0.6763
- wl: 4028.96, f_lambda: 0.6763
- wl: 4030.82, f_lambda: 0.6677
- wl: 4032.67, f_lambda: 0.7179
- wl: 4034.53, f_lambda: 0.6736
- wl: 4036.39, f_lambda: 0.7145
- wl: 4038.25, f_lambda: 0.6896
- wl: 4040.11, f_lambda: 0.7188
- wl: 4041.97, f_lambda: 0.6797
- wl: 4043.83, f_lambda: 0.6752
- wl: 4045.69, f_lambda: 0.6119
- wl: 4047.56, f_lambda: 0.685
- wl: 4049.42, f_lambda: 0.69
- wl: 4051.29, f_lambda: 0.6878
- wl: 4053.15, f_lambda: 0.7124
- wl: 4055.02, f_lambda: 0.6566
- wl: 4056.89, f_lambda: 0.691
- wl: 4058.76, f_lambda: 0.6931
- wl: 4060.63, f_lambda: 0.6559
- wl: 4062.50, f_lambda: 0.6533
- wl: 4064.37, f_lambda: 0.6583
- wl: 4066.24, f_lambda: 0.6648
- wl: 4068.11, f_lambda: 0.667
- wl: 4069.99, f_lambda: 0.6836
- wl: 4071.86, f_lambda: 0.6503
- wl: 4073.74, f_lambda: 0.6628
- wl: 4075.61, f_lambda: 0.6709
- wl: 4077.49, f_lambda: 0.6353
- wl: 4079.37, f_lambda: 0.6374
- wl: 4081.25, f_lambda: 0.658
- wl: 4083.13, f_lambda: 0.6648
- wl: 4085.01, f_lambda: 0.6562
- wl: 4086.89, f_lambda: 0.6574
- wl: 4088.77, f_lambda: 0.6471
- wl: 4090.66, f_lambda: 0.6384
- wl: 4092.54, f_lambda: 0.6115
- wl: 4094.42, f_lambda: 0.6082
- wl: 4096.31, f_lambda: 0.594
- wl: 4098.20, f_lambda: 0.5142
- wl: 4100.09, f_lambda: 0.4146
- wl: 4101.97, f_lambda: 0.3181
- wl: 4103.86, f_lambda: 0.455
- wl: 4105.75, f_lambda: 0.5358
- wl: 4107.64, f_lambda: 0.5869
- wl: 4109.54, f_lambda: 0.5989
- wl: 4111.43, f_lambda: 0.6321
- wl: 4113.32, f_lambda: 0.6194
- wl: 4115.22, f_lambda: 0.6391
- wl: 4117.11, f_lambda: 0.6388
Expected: -4.00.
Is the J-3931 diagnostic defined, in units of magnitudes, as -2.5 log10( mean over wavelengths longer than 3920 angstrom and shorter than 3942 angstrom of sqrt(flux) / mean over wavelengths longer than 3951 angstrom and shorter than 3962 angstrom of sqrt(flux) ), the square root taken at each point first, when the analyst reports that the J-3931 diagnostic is 0.05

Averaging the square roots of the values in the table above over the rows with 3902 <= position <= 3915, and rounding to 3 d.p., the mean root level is 0.822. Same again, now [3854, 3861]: 0.812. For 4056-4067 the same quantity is 0.818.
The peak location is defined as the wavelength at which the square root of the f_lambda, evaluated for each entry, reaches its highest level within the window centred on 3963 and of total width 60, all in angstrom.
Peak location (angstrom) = 3986.51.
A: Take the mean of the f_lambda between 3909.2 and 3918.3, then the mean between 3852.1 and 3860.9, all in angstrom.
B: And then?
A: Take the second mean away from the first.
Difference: 0.02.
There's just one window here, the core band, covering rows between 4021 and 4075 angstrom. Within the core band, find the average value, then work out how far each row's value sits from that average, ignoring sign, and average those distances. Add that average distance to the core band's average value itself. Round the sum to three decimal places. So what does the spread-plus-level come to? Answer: 0.697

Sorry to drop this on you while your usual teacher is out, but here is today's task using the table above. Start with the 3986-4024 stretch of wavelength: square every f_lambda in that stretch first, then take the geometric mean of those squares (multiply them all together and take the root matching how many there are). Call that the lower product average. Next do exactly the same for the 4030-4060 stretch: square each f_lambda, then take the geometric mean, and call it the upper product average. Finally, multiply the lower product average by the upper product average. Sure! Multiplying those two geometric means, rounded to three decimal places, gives 0.216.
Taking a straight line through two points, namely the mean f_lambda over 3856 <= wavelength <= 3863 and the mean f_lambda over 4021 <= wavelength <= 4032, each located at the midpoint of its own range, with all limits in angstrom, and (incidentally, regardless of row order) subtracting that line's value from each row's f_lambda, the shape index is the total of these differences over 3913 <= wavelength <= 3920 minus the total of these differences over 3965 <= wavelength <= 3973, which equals 1.2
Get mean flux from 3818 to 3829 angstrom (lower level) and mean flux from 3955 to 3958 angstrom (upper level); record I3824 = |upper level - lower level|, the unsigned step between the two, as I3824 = 0.01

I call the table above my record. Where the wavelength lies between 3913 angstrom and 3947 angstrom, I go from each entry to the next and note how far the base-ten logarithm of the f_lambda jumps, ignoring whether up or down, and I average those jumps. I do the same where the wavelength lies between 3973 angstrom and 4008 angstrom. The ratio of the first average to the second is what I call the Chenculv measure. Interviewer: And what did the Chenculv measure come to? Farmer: 3.3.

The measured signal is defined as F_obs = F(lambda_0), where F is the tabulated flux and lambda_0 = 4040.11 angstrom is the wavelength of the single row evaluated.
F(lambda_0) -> 0.7188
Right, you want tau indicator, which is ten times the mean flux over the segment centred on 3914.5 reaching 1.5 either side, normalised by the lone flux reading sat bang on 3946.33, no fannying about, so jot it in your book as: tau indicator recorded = 9.5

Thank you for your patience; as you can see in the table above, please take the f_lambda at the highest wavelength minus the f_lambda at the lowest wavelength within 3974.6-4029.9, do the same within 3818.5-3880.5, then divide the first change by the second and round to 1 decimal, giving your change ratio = -1.1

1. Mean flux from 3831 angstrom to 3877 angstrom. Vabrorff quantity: 0.614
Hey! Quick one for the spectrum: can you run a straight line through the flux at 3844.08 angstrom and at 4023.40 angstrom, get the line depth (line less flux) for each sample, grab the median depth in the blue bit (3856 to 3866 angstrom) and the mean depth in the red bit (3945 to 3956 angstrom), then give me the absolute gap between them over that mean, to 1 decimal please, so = 0.8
